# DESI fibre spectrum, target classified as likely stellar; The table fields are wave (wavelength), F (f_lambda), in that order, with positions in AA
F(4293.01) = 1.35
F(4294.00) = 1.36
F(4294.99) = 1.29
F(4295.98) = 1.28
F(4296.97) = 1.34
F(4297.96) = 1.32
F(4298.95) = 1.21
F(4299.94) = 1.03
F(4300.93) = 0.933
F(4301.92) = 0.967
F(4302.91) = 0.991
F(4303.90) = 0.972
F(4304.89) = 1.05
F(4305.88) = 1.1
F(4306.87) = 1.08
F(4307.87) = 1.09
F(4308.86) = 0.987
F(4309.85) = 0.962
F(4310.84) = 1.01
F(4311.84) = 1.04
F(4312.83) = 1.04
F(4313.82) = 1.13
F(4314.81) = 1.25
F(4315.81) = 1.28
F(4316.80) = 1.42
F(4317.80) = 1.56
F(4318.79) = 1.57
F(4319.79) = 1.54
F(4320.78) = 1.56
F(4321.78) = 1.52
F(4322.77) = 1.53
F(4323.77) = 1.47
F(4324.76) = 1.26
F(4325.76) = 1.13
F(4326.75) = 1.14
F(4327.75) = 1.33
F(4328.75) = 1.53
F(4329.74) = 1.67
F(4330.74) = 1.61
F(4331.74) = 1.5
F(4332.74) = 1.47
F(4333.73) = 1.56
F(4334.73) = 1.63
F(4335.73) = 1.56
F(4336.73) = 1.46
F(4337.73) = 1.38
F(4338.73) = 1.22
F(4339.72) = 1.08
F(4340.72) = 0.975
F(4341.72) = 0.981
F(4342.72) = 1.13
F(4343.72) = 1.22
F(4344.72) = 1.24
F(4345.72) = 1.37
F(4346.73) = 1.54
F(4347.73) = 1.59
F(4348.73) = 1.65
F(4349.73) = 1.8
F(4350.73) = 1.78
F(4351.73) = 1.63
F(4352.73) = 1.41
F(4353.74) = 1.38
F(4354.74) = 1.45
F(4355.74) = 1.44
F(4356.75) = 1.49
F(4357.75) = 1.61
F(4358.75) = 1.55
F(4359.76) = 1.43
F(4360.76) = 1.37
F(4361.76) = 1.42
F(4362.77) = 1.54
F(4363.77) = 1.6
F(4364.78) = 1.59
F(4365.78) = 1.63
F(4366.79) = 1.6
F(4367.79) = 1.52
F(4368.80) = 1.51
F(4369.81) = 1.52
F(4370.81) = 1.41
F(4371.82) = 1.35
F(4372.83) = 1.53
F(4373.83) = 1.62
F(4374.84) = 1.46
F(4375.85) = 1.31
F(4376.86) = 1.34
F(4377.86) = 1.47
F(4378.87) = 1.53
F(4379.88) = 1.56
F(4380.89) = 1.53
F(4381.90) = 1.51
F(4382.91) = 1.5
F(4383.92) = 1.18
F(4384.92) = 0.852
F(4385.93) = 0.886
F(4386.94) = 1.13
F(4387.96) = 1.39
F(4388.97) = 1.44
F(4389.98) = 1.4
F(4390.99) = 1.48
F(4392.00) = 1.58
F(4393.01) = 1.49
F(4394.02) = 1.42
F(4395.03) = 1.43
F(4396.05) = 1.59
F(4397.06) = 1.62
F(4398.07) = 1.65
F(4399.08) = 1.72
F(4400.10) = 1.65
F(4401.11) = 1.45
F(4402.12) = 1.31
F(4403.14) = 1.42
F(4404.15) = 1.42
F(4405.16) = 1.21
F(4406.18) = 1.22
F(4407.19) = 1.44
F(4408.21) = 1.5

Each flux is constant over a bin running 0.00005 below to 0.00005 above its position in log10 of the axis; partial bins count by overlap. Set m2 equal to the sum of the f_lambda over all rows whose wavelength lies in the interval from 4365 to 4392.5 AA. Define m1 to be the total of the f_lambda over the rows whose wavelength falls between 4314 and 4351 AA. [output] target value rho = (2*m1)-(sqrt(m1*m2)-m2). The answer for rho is 98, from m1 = 53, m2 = 38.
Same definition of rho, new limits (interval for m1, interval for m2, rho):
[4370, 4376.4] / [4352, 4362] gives 21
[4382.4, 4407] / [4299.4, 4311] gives 59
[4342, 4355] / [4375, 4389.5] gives 38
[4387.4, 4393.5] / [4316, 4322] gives 18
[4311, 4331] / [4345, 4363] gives 55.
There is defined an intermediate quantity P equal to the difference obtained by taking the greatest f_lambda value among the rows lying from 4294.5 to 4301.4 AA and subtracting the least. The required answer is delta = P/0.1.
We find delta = 4.1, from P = 0.41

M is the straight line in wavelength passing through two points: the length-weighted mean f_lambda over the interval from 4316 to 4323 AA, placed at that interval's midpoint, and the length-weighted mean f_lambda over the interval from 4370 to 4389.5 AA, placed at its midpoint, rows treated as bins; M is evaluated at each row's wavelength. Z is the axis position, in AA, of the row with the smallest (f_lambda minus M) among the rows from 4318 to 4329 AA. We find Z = 4325.76 AA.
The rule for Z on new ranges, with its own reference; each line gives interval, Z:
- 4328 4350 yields 4340.72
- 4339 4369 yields 4340.72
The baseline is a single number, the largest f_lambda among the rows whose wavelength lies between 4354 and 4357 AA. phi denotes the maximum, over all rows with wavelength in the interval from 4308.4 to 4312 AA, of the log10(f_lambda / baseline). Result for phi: -0.16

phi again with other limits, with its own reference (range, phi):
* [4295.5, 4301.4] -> -0.05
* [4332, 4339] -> 0.04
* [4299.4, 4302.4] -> -0.16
